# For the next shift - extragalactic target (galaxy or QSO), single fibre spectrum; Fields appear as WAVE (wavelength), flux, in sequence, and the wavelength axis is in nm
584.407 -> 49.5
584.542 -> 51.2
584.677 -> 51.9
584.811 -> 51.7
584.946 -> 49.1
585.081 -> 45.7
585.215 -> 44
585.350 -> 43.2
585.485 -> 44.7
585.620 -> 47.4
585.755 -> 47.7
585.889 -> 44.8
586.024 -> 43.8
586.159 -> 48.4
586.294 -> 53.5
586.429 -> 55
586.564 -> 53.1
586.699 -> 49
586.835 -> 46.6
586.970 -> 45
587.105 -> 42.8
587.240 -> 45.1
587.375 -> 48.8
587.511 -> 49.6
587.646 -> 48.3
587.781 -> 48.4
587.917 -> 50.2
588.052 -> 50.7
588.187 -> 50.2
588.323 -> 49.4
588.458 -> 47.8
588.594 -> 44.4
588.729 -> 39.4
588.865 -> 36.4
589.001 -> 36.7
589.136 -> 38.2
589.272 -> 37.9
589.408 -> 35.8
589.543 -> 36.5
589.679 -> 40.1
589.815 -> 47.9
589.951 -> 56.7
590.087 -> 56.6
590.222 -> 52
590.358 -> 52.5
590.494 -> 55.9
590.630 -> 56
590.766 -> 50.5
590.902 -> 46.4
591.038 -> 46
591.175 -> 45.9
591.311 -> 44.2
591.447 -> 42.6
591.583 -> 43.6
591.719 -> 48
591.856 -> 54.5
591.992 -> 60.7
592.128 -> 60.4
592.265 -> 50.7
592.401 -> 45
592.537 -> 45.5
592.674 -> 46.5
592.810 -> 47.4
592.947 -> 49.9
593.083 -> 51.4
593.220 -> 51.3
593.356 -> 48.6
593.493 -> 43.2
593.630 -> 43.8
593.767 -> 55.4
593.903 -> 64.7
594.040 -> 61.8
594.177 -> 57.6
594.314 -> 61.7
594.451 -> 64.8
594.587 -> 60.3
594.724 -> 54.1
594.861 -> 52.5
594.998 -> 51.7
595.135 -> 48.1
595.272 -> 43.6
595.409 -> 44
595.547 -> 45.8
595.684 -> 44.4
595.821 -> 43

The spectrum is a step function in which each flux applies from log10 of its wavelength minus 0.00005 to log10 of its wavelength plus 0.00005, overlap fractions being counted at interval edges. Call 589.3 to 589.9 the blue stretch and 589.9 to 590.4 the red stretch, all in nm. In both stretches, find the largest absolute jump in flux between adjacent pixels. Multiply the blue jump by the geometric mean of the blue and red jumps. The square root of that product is 6.8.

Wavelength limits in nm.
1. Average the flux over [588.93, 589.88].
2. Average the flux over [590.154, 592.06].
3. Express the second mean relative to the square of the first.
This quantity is 0.033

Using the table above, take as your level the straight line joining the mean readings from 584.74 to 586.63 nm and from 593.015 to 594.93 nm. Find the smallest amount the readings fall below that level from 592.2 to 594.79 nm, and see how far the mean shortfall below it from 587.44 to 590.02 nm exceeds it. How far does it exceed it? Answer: 16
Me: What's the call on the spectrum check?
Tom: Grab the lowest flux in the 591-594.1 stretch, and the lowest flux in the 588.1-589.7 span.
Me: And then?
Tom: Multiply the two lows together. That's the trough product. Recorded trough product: 1525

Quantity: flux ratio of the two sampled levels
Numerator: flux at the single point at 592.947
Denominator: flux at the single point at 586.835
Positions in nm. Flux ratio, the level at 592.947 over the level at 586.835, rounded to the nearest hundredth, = 1.07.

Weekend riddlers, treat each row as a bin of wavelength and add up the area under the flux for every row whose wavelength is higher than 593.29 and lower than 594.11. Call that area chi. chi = 43.4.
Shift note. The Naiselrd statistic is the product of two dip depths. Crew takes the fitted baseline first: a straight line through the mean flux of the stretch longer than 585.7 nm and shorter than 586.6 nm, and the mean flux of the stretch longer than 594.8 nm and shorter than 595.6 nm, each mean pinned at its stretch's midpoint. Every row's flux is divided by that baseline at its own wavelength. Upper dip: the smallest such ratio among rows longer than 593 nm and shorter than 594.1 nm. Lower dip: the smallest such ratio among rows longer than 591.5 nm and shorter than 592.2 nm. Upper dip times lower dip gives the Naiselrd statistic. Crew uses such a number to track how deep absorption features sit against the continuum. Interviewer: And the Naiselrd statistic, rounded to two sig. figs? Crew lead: 0.81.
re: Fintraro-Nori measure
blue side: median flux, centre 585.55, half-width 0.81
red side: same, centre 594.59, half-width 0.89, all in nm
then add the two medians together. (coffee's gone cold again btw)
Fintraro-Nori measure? 102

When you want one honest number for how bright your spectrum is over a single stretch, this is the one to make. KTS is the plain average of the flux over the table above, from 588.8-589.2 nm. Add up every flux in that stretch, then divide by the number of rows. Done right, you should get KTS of 37.1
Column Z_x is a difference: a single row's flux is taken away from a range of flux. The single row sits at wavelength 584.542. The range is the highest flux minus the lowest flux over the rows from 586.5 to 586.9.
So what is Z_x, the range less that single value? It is -44.7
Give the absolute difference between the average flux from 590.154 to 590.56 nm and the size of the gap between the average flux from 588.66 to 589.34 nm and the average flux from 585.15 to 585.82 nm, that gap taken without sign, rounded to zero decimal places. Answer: 46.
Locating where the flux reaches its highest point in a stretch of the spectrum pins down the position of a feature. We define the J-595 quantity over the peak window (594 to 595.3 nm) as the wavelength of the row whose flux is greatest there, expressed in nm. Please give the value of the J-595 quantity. 594.451 nm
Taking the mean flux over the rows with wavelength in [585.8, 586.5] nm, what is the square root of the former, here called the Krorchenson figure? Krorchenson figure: 7.01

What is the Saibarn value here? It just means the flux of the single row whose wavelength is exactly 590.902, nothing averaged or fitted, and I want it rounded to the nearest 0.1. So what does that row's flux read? 46.4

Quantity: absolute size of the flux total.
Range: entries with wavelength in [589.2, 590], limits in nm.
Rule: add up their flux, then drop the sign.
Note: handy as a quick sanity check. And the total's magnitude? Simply 255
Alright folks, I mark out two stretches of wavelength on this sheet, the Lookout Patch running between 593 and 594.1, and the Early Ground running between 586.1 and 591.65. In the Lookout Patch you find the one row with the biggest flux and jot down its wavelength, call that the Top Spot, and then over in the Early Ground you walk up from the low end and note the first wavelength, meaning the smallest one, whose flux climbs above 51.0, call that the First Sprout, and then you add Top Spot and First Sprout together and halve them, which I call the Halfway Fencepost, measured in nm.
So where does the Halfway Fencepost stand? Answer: 590.10 nm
